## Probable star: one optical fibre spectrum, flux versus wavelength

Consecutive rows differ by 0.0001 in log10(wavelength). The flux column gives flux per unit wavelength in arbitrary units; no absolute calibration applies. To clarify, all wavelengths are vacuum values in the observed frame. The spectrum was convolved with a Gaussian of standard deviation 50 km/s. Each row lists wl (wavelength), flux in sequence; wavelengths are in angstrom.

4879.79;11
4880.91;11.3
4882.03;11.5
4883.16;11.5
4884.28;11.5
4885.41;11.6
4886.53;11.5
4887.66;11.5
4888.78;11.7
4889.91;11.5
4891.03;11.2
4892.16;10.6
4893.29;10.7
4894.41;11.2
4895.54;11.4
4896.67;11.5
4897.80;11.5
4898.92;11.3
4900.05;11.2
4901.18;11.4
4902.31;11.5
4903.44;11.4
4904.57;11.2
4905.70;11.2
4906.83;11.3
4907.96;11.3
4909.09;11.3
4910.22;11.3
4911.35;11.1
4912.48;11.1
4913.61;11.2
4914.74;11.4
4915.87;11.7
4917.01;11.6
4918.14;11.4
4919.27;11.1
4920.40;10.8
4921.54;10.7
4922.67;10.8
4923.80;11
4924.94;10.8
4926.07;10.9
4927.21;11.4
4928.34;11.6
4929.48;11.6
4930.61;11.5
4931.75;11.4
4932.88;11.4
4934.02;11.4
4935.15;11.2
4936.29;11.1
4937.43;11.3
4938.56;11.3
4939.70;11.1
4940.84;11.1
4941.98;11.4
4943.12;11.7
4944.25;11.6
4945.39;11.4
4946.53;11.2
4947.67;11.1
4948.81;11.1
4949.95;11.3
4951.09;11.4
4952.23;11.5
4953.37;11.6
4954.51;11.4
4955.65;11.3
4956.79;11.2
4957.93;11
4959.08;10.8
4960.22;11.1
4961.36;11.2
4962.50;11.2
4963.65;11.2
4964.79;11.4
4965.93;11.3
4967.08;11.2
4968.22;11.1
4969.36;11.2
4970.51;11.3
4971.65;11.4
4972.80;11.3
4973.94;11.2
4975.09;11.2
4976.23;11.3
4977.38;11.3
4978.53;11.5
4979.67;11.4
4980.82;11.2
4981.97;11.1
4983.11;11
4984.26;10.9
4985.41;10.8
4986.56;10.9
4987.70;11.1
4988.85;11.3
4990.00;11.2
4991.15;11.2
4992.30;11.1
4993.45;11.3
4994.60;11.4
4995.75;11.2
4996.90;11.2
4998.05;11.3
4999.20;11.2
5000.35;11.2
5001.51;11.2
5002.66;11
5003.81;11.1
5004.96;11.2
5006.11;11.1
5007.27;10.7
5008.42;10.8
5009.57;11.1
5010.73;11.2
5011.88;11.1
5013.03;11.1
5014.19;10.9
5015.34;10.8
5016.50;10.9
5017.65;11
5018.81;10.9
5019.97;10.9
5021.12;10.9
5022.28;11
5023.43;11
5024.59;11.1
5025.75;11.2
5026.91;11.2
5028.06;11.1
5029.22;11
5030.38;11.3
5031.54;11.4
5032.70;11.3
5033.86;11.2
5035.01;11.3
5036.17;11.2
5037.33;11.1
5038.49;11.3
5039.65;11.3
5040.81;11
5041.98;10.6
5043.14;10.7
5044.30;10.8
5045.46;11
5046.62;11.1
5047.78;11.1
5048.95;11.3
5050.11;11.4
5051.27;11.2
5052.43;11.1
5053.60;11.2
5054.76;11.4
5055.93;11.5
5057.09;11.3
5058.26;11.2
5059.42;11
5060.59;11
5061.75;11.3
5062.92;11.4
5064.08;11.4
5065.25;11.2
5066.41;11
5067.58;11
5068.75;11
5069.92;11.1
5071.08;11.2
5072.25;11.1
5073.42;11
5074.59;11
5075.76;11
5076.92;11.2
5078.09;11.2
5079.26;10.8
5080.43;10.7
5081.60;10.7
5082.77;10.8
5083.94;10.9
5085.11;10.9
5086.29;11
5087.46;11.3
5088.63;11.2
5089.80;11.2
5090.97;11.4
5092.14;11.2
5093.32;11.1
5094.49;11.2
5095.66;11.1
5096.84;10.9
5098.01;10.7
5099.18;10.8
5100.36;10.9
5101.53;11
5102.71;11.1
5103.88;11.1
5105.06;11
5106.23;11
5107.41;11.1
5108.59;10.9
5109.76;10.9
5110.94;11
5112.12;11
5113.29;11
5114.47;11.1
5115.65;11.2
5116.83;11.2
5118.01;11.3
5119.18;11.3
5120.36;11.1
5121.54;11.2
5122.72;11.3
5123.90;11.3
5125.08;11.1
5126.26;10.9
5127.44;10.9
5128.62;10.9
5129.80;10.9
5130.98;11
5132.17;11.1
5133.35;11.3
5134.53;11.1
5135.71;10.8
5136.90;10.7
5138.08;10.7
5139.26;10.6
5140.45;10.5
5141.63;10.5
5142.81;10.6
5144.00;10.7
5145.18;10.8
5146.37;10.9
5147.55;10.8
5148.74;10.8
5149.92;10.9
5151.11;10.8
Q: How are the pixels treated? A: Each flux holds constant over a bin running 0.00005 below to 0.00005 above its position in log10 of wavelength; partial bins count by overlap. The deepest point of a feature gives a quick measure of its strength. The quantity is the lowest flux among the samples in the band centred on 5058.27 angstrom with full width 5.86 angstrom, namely 11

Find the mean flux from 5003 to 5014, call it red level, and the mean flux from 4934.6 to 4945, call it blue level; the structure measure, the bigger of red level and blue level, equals 11.3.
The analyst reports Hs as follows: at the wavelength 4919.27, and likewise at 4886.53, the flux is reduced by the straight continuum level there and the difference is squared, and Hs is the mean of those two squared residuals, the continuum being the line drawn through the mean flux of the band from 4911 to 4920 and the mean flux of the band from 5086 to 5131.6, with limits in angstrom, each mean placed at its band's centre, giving 0.034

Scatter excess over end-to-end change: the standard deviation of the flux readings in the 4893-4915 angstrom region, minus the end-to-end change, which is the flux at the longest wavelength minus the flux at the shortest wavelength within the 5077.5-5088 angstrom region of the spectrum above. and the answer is 0.08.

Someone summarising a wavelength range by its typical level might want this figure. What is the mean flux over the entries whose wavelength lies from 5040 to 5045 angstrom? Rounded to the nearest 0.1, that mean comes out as 10.8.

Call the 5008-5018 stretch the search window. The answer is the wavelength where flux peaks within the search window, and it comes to 5010.73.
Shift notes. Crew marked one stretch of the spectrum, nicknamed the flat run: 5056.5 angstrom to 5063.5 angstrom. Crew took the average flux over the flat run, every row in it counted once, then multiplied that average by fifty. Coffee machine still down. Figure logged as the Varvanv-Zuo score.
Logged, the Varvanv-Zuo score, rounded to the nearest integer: 560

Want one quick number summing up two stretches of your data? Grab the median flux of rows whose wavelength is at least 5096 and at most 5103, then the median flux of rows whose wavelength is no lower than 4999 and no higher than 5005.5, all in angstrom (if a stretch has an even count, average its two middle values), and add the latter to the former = 22.1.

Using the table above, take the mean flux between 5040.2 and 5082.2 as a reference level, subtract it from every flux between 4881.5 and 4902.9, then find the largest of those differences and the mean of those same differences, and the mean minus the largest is -0.34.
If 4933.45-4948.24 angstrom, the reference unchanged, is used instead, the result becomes -0.40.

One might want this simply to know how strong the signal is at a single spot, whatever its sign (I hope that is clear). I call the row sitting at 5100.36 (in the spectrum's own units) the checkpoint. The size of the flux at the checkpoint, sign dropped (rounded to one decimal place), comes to 10.9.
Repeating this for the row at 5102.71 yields 11.1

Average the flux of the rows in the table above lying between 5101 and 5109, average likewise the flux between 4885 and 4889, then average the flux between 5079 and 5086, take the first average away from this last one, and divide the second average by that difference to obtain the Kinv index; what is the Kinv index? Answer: -51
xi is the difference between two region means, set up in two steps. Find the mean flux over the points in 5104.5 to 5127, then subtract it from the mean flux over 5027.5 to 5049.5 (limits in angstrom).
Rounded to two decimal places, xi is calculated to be 0.01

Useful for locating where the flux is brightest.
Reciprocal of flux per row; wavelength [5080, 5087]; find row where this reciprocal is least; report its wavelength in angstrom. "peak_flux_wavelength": 5086.29 angstrom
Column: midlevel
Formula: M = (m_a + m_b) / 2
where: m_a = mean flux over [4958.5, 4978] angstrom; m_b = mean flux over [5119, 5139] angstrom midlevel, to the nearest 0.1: 11.1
